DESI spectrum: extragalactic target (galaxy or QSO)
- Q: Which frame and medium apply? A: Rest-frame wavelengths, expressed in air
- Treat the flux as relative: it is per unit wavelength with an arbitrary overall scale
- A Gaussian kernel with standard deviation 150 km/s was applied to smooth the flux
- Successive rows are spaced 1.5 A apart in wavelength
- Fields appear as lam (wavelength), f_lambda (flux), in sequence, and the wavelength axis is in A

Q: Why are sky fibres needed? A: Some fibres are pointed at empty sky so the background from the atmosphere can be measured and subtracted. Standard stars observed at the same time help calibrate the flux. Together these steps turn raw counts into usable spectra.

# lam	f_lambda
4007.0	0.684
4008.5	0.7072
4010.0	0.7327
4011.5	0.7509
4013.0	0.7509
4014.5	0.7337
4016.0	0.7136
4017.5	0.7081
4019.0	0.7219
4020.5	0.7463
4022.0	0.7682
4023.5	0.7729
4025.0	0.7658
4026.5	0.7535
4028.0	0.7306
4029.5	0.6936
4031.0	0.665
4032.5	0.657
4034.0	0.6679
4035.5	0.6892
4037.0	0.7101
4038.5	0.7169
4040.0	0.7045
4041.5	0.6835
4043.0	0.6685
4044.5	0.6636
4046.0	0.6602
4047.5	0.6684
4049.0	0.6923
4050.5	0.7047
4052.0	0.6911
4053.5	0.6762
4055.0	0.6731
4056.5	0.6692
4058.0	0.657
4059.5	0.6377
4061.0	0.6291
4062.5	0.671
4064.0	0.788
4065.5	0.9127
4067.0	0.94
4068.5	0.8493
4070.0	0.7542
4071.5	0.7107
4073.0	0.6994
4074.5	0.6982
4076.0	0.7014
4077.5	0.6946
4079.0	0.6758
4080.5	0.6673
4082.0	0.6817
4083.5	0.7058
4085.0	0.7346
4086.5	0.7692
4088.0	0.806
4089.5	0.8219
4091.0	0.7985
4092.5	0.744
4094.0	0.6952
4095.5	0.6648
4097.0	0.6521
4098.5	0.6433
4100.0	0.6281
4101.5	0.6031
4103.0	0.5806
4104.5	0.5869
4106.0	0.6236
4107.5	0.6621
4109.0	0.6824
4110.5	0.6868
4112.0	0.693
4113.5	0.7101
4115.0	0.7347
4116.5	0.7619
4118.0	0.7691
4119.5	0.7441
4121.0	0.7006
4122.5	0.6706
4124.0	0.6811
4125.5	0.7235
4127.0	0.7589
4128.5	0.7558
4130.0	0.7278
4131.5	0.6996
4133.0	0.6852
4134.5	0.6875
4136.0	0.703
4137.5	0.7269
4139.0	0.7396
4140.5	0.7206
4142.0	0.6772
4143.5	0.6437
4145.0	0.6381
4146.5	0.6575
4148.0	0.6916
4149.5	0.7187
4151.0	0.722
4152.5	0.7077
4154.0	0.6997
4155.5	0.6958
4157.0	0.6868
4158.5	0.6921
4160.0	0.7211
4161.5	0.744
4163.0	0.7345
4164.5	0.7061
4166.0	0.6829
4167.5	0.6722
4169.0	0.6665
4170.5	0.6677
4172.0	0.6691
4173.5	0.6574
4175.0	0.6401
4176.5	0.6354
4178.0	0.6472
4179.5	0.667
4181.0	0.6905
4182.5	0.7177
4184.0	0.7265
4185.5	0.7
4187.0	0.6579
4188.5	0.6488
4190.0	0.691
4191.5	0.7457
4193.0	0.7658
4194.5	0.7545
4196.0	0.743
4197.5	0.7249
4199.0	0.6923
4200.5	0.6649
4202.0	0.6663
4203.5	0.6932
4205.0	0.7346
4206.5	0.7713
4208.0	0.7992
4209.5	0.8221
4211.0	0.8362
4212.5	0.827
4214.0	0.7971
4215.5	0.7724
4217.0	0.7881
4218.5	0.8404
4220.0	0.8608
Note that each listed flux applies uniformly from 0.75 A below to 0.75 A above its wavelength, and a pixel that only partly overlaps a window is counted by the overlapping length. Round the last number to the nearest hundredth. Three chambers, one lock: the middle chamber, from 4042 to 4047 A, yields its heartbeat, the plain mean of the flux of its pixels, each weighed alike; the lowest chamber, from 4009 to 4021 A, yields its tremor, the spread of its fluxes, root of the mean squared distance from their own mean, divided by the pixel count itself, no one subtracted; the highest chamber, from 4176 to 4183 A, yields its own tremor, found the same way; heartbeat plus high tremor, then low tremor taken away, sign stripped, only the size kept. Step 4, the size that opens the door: 0.68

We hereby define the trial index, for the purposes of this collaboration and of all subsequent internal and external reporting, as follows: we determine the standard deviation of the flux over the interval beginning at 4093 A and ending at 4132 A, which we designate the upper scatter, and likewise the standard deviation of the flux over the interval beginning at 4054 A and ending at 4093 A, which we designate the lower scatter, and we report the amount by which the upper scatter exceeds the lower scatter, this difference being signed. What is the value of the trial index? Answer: -0.027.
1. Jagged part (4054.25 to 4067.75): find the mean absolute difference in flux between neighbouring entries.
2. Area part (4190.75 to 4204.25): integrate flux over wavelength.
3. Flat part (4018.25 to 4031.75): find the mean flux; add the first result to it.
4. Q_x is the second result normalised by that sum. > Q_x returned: 12.41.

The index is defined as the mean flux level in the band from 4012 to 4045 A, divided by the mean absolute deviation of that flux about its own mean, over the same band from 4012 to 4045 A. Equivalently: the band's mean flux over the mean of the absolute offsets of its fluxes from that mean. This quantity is 24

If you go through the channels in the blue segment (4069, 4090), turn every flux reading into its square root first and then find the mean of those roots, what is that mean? 0.850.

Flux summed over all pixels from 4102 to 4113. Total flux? 4.52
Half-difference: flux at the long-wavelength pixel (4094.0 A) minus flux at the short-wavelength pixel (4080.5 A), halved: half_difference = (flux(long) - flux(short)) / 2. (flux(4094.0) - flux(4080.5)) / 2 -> 0.014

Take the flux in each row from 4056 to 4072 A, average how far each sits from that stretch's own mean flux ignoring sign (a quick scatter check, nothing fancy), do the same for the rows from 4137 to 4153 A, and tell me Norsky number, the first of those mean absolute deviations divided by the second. 3.1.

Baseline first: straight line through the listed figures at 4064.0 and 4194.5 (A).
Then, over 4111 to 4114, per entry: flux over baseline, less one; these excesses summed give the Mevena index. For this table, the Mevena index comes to -0.19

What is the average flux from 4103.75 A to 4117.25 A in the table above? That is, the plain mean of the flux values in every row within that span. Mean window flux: 0.682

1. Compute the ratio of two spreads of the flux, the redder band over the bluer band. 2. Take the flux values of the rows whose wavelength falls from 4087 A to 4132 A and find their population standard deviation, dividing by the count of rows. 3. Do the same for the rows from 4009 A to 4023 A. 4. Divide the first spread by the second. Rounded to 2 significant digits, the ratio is 3.3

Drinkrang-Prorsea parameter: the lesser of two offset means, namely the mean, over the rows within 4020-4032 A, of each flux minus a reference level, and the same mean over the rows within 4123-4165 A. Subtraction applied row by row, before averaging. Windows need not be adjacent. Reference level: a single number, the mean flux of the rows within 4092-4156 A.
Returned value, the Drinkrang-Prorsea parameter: 0.015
